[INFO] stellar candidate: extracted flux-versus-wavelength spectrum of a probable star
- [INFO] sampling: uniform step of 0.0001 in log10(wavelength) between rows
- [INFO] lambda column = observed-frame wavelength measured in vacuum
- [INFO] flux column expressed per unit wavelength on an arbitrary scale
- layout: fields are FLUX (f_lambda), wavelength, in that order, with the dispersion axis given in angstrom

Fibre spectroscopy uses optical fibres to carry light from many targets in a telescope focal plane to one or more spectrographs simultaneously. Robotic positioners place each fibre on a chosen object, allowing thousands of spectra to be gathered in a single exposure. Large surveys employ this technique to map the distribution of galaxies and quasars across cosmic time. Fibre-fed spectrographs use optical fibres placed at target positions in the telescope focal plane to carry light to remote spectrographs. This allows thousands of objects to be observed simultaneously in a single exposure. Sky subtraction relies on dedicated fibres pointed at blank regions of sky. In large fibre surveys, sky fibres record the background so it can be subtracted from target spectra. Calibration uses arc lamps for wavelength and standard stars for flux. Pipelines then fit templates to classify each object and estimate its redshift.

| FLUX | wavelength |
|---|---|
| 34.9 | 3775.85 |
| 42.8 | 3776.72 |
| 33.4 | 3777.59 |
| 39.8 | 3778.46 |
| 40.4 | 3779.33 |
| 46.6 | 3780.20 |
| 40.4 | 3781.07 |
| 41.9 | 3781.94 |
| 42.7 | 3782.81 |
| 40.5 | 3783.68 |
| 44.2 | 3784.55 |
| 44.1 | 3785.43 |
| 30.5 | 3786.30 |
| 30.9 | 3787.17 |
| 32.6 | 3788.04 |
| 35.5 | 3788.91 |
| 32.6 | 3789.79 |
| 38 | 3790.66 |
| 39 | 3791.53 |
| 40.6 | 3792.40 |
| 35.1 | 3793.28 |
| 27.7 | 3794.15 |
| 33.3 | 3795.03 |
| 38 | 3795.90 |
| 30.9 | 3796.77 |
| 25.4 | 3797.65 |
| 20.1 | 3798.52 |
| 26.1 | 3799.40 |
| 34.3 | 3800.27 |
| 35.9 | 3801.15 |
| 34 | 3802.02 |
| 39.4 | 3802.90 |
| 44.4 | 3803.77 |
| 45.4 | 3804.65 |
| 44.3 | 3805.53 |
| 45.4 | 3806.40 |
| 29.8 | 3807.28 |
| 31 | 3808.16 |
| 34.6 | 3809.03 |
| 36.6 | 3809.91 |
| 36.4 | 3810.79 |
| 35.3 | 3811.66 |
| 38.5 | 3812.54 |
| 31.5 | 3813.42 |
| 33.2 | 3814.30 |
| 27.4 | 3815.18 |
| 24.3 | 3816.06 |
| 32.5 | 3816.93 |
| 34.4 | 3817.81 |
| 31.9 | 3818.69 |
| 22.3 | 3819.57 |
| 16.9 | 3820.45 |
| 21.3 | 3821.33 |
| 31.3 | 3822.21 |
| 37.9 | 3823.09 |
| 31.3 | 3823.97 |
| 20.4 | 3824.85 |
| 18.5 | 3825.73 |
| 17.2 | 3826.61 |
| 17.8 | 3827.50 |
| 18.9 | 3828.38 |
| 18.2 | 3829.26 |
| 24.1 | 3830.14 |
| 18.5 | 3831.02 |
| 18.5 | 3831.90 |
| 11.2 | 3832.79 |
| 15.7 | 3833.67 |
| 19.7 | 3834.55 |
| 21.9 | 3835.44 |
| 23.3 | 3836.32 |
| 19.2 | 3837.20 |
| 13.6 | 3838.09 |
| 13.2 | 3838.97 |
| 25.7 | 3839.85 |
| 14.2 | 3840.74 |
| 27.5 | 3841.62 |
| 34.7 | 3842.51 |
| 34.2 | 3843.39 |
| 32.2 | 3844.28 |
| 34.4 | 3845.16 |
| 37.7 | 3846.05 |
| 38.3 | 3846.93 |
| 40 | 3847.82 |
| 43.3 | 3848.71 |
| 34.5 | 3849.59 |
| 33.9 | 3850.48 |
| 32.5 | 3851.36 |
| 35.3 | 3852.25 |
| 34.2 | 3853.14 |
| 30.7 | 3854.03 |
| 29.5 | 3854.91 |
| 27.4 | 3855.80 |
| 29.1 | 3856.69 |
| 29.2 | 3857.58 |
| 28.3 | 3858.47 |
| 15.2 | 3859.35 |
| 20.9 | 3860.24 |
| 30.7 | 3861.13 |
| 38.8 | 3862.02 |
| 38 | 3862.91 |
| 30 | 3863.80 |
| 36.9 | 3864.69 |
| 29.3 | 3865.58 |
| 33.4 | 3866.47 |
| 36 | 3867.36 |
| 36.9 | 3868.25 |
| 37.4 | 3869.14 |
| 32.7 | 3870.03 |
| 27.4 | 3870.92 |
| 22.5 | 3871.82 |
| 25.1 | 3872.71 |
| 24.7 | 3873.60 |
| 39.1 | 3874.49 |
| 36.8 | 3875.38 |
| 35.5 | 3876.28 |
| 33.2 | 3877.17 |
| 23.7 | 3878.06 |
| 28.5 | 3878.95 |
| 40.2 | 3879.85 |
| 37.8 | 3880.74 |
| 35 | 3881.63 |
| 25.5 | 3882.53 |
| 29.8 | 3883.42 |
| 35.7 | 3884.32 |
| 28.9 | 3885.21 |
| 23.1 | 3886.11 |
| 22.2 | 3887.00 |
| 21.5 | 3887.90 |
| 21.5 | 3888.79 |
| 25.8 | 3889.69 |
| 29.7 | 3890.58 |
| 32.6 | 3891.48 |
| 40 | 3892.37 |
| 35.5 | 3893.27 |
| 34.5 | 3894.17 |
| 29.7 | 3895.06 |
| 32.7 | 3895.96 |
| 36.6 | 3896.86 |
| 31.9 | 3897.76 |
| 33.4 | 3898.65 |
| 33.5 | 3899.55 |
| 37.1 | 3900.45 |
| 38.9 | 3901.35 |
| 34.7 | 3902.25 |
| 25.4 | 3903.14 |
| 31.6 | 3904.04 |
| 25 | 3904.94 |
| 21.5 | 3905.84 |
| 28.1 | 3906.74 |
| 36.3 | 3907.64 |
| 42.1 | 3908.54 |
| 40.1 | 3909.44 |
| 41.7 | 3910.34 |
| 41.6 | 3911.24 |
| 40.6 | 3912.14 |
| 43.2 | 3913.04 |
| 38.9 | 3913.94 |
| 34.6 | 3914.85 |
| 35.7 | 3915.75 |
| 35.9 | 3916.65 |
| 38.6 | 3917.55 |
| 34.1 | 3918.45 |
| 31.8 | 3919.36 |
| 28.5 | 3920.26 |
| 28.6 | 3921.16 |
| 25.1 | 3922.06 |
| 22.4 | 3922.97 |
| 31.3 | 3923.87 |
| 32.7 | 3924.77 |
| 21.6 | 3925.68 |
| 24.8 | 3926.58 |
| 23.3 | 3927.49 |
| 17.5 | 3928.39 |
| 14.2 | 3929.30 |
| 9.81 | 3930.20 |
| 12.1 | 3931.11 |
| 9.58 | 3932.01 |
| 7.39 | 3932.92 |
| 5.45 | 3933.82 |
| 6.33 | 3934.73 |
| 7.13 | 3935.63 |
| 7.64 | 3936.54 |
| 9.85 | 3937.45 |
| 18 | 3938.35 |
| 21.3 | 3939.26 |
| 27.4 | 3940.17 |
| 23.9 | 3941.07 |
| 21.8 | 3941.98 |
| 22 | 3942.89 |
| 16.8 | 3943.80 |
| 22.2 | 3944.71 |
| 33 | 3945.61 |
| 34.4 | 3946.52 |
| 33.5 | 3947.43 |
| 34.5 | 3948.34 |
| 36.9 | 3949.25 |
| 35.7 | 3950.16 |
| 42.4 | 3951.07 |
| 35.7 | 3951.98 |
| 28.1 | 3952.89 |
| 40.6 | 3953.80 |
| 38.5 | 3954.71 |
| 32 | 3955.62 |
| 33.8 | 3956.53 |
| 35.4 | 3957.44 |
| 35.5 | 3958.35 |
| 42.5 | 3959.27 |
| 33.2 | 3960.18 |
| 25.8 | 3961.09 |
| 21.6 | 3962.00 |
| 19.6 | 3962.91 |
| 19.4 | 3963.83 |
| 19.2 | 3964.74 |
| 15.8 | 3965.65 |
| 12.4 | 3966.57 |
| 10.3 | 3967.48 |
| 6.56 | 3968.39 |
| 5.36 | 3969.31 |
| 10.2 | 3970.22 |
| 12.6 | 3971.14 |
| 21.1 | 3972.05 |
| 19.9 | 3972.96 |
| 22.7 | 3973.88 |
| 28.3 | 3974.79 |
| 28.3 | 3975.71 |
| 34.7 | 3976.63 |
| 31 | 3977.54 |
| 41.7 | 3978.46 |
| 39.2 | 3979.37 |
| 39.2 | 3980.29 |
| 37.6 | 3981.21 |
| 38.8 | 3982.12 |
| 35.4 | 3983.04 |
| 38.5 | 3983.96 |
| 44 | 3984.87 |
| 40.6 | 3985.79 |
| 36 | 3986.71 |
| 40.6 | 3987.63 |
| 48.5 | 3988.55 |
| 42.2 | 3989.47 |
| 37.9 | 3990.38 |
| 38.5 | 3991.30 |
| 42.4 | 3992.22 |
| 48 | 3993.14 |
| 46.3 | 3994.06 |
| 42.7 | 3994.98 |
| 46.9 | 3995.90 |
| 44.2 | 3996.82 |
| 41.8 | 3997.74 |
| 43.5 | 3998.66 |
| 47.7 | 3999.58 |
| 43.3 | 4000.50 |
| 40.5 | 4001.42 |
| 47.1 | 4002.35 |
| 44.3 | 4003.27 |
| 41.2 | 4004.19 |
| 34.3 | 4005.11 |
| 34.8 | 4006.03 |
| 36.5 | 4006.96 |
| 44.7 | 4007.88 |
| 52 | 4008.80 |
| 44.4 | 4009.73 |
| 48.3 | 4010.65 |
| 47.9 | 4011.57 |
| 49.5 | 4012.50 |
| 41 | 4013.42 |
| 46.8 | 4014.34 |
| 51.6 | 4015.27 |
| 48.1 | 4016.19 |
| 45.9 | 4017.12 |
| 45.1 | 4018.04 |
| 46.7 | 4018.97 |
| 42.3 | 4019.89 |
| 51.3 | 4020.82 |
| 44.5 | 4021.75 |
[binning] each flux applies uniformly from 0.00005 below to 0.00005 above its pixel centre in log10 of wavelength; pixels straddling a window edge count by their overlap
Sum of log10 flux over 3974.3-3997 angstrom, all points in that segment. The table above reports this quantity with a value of 40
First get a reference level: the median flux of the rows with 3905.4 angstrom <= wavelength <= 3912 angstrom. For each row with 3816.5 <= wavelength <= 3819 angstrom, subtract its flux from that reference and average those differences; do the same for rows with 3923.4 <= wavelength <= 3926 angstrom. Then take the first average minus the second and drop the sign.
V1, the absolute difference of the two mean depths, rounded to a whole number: 4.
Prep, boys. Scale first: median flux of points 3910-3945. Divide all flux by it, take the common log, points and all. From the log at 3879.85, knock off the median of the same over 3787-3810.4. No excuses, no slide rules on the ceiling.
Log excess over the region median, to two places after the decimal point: 0.07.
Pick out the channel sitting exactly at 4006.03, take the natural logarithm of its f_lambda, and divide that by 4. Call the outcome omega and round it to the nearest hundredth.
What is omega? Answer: 0.89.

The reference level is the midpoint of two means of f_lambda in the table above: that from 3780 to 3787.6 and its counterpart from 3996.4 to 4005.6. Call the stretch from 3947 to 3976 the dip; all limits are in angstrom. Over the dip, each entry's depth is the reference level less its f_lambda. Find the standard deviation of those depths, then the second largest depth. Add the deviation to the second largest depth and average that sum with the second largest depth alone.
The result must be 40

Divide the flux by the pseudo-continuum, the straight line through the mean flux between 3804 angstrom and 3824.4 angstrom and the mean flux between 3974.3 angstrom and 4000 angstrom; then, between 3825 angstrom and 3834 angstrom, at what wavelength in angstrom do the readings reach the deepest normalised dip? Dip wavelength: 3832.79 angstrom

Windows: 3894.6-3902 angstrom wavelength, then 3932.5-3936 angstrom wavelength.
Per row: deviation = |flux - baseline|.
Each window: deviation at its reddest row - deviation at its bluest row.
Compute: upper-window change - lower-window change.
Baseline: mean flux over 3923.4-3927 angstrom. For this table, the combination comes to -9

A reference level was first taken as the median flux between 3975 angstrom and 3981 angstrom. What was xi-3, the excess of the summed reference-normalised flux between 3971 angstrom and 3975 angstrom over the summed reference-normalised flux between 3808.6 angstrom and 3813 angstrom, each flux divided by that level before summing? -2.1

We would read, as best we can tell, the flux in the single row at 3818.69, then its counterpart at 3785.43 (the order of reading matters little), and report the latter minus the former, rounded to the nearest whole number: 12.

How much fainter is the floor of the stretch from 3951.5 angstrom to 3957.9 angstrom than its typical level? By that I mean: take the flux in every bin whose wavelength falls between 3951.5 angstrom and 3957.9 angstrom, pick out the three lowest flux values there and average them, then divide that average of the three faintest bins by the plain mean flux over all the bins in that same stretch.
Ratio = 0.90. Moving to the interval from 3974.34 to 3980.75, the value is 0.84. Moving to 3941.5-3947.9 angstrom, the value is 0.77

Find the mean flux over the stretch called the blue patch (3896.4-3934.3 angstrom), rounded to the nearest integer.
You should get 29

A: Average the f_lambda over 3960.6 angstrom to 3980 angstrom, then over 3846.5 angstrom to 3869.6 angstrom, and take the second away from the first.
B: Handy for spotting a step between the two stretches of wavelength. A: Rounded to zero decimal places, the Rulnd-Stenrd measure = -11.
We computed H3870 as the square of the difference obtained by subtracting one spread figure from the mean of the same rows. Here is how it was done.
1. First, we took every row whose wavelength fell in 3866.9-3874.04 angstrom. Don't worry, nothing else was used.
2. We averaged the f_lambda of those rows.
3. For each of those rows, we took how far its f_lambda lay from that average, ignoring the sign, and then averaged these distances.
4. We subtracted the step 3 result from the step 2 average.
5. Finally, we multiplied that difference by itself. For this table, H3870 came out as 621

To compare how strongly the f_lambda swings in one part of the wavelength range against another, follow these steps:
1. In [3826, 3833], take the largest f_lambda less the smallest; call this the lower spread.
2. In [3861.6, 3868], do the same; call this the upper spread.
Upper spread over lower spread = 0.74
